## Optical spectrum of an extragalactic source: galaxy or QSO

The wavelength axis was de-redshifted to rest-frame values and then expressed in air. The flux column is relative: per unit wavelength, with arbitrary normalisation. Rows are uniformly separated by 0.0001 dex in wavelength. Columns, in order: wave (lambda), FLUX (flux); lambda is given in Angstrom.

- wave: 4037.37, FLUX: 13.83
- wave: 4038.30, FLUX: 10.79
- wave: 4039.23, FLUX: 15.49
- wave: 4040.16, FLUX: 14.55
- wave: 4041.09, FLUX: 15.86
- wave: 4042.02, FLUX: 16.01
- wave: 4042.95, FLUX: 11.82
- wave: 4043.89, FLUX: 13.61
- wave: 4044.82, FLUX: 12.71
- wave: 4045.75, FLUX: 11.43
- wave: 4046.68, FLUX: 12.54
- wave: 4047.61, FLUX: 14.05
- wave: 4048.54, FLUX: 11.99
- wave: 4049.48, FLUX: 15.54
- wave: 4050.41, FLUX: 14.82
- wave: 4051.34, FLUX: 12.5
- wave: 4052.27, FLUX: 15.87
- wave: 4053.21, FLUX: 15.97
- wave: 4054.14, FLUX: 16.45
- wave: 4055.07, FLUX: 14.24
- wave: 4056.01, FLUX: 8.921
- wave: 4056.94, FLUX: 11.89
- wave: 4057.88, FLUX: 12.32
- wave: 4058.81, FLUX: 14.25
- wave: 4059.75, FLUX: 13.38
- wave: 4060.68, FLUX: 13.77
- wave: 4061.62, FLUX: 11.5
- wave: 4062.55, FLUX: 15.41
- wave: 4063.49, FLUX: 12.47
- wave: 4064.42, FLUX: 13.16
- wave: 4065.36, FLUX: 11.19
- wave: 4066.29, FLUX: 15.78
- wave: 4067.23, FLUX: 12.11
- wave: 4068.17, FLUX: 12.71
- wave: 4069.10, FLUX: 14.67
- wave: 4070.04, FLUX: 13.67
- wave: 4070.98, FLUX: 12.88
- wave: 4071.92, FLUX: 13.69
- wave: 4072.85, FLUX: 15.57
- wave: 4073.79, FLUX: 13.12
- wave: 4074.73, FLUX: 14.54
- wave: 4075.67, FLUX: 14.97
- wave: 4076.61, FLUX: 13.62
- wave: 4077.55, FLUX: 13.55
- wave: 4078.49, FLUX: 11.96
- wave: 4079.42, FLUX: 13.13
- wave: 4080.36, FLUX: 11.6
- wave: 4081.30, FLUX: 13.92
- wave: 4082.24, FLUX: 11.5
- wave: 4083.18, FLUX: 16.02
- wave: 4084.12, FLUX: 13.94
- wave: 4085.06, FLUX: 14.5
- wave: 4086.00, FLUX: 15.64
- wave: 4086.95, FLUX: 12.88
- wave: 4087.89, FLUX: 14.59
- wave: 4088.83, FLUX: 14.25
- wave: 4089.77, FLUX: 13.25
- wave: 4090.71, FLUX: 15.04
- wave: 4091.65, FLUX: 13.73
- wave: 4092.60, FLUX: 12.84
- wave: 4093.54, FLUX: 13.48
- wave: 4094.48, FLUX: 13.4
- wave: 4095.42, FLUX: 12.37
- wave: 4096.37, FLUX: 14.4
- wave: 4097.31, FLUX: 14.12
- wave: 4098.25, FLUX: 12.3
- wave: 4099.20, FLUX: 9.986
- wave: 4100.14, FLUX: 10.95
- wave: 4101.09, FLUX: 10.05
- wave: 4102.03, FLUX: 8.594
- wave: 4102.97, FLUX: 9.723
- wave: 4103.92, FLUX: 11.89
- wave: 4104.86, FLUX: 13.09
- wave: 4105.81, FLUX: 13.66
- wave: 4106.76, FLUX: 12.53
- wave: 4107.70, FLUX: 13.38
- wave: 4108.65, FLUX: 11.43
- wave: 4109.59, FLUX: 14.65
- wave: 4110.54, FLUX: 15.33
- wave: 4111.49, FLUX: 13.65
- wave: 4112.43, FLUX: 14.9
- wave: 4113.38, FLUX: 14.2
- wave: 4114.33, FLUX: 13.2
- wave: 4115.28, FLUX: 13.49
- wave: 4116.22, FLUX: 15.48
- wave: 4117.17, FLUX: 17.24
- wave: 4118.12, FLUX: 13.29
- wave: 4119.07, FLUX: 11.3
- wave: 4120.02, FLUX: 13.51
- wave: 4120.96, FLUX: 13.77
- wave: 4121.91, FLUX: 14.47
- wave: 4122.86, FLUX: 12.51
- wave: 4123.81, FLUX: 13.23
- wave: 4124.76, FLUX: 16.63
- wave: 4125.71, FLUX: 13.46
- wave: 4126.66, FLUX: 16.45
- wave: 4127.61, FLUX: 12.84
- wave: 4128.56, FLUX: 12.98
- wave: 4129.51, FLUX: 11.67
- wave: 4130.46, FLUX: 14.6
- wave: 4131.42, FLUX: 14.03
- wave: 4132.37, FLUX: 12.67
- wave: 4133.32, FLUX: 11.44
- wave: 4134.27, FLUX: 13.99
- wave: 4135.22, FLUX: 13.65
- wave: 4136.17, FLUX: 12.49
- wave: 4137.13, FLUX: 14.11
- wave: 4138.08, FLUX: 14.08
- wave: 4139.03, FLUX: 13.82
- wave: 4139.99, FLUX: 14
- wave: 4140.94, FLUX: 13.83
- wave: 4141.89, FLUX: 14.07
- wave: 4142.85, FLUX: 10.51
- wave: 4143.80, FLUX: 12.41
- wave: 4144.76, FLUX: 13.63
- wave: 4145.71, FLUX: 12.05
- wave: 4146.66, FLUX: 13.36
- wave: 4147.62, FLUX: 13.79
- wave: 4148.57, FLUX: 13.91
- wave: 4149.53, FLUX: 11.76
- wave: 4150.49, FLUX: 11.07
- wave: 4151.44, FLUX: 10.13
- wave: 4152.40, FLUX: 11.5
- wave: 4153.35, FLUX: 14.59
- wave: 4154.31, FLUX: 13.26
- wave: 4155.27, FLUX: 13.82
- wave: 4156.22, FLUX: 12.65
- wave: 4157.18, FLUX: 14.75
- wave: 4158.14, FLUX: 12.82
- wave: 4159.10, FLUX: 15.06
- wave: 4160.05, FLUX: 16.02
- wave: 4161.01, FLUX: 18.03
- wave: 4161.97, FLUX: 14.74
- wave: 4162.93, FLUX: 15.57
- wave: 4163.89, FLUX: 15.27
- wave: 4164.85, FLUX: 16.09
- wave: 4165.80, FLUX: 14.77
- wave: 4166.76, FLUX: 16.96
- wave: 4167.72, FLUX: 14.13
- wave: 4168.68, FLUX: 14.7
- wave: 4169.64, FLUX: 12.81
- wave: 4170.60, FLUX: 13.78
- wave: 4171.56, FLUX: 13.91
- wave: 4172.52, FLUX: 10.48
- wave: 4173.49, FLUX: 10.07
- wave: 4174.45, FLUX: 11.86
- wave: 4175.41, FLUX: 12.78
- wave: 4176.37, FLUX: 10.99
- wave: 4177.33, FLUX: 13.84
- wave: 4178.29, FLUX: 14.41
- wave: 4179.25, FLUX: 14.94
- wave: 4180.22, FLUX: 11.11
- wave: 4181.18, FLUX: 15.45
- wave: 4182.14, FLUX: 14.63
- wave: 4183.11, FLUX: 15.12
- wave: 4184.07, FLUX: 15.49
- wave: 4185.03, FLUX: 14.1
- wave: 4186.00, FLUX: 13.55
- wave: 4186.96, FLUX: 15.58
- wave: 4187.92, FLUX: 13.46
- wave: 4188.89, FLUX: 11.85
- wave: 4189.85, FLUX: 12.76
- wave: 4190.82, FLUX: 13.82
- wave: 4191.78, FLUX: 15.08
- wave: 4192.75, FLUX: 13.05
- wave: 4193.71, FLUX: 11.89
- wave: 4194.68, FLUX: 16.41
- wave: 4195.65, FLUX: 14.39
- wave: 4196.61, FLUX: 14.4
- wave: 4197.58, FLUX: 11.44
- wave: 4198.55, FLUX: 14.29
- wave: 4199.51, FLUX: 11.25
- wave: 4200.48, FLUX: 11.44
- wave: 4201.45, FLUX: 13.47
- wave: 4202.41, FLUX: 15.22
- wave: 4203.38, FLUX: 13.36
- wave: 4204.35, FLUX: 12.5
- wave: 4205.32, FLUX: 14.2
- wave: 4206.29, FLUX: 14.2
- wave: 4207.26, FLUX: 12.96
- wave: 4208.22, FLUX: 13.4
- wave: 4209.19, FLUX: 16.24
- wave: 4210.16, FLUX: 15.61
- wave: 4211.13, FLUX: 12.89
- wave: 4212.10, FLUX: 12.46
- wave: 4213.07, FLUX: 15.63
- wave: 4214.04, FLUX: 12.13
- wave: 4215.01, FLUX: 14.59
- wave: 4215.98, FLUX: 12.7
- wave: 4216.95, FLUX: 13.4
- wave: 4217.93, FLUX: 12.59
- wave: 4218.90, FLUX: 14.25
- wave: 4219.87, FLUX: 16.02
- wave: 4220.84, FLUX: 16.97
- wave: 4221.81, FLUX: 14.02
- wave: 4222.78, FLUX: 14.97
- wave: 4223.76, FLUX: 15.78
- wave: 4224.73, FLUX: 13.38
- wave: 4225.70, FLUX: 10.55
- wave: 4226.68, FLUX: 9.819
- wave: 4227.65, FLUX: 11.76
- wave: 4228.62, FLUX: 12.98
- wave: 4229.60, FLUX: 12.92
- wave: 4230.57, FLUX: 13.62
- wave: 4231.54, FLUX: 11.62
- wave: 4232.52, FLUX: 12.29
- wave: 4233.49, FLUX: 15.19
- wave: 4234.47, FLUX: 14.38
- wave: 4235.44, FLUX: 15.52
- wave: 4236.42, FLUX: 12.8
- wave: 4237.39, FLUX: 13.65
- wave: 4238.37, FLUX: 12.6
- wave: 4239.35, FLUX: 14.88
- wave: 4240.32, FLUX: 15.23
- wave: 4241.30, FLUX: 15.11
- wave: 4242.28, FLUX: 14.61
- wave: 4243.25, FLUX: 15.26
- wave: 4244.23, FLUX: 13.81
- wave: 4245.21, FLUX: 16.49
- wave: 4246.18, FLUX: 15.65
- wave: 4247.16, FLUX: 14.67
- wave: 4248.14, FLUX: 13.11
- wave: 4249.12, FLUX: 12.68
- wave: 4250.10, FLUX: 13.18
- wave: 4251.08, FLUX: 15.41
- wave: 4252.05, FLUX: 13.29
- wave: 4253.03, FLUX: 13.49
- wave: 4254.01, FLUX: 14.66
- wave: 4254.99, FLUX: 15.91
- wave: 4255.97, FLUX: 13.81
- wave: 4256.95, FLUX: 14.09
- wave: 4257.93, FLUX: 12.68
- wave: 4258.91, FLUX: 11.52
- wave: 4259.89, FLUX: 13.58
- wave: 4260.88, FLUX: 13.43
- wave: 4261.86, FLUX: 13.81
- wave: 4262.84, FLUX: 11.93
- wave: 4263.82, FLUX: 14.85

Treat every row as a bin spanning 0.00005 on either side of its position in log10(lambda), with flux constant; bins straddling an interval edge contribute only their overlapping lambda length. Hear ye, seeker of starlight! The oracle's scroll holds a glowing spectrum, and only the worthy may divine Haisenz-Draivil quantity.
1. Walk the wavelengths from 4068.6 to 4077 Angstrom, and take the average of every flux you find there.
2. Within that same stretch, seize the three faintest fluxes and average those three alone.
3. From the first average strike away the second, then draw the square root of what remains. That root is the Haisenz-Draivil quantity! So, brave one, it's 0.9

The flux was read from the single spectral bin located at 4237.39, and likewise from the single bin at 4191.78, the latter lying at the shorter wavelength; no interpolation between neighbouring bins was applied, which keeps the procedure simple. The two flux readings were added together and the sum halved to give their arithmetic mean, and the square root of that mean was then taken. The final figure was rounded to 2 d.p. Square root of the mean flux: 3.79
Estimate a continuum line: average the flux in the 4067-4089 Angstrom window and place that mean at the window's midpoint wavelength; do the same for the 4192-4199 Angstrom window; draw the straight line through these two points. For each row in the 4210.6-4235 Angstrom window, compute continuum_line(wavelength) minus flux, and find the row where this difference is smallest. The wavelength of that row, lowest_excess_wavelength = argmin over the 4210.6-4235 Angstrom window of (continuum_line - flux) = 4220.84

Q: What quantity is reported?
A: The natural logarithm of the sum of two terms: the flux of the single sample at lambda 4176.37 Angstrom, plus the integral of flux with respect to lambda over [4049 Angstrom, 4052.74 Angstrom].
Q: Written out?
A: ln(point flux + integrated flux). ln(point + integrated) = 4.19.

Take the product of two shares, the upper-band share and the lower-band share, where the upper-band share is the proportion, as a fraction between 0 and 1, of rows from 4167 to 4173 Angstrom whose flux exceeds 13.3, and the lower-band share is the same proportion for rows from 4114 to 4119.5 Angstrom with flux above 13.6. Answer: 0.22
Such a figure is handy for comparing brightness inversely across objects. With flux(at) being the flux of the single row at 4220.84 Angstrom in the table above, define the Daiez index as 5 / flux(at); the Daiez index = 0.29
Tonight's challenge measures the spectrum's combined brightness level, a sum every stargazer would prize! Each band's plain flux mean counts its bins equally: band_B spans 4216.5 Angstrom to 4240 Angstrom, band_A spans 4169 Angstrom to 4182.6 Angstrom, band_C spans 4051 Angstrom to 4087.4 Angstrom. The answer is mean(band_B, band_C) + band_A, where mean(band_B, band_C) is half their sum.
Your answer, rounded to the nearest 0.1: 26.5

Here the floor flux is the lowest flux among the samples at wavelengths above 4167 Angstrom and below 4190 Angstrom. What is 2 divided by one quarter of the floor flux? 0.79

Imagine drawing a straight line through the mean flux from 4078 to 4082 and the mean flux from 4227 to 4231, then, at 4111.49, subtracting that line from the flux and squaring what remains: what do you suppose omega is 1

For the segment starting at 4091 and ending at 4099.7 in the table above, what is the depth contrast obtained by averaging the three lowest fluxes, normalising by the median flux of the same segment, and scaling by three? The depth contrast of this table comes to 2.59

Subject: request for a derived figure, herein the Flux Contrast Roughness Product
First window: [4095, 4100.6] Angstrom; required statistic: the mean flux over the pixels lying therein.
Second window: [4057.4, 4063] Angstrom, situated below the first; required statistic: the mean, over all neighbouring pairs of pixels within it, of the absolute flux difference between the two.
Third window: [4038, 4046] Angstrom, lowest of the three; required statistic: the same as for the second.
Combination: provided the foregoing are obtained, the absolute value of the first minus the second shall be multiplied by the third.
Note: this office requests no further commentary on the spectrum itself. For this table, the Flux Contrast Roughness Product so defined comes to 20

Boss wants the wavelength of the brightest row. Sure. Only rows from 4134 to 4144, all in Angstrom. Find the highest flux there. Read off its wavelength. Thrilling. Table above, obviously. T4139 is 4137.13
